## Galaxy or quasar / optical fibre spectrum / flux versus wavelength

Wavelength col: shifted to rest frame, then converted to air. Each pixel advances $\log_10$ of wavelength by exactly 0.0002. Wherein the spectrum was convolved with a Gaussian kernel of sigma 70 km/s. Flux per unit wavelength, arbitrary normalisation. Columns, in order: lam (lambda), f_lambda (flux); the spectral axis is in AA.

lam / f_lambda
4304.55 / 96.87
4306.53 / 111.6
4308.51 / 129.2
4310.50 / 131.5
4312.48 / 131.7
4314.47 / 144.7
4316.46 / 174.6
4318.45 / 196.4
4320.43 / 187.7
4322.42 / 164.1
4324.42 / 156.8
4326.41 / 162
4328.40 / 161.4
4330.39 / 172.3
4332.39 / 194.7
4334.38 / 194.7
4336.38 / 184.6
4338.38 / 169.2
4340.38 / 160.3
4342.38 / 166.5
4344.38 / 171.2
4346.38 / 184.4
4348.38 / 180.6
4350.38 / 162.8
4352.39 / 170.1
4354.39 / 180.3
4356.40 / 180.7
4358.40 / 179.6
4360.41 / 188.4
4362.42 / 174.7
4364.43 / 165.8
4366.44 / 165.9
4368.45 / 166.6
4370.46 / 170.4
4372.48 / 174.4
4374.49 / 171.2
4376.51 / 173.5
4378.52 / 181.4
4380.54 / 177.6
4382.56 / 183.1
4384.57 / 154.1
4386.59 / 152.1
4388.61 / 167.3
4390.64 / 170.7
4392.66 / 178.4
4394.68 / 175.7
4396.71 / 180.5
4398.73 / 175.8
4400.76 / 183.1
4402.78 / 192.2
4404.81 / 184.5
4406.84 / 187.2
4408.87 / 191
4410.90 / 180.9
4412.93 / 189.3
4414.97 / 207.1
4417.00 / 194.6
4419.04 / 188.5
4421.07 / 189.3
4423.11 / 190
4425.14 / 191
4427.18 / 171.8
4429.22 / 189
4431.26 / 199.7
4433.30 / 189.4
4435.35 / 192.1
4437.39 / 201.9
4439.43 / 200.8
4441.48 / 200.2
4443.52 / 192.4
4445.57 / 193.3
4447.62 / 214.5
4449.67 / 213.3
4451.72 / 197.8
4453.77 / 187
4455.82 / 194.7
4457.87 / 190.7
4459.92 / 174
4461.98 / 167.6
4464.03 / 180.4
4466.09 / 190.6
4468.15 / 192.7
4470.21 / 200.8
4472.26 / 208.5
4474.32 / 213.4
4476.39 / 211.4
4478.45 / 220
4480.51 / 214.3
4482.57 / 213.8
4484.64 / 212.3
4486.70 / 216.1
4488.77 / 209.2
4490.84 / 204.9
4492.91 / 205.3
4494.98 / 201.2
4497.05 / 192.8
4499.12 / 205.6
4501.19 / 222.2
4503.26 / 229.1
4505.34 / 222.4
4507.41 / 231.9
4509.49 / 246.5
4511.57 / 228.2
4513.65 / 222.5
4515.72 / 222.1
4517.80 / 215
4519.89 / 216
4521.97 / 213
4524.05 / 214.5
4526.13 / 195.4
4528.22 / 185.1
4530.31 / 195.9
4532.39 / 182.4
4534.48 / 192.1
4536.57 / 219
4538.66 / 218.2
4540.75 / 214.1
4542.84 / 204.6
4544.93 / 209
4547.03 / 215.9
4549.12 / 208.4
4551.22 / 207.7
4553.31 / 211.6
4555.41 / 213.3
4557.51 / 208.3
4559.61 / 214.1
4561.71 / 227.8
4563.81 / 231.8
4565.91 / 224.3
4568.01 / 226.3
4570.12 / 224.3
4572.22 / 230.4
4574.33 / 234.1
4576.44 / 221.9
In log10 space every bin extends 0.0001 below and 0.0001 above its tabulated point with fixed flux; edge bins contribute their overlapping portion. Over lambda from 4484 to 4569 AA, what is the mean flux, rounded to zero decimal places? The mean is 213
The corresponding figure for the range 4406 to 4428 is 189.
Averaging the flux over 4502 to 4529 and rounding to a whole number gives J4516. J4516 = 219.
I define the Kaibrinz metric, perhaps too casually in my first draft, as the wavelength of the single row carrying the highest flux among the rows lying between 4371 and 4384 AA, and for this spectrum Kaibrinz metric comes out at 4382.56 AA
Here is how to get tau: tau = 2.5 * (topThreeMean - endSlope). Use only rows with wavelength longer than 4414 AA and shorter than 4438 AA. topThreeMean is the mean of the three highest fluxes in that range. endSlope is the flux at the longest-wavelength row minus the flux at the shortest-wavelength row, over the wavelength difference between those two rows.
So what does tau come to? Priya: 508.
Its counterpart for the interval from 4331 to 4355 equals 480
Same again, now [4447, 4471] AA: 525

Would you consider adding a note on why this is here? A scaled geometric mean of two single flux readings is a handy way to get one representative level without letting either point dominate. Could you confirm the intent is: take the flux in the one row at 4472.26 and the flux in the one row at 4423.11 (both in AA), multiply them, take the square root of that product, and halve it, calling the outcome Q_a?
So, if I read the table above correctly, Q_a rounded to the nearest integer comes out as 100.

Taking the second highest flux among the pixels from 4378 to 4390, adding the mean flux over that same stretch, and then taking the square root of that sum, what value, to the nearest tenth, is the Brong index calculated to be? 18.7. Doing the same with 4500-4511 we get 21.5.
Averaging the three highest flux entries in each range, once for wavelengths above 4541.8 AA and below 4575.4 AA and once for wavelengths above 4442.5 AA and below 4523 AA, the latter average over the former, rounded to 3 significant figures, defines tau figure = 1.02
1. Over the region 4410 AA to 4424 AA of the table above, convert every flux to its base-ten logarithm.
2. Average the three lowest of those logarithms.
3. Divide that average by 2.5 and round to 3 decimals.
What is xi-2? 0.908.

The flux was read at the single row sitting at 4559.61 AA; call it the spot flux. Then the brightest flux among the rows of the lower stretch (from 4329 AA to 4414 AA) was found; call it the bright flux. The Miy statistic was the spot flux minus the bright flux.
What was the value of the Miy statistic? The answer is 19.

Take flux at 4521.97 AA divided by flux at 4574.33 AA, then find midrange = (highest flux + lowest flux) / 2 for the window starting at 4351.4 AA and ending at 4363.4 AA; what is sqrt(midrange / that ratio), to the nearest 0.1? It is 14.0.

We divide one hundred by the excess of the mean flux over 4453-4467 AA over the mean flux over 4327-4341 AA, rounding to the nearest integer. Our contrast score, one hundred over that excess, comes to 15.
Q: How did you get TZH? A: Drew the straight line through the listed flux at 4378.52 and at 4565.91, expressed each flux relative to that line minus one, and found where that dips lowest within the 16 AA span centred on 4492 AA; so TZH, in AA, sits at 4497.05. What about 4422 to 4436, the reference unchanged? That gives 4427.18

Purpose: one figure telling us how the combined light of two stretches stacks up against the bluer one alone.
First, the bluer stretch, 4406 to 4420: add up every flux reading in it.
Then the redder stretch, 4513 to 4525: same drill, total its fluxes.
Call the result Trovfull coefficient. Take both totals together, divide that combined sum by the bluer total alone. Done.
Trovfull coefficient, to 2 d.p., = 1.97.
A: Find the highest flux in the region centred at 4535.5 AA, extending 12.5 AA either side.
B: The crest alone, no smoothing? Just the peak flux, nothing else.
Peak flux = 219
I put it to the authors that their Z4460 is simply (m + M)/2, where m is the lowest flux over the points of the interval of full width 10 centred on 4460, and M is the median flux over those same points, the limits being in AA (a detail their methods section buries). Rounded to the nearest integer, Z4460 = 174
